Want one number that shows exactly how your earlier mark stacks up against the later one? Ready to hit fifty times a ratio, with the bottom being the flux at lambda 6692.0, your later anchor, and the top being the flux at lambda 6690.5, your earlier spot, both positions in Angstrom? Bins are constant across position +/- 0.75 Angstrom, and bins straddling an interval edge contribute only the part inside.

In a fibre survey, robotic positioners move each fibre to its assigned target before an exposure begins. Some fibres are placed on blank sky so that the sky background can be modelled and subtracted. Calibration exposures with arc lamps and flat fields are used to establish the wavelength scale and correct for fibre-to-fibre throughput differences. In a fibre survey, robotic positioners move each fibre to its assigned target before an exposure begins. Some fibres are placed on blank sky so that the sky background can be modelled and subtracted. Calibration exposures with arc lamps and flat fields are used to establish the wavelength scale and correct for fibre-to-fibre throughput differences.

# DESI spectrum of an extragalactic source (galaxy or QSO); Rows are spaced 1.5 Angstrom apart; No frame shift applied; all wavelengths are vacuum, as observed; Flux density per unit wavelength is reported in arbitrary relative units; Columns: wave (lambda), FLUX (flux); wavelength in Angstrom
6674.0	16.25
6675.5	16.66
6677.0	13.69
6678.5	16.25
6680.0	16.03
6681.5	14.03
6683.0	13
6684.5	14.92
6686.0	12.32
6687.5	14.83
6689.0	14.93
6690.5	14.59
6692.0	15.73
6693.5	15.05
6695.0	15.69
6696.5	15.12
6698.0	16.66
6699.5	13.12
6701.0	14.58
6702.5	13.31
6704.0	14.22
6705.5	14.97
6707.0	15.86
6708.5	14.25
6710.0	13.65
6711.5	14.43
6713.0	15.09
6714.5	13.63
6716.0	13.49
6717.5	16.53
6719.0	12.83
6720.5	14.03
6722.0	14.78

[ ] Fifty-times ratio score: 46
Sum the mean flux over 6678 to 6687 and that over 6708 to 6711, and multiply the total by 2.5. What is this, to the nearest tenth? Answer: 70.9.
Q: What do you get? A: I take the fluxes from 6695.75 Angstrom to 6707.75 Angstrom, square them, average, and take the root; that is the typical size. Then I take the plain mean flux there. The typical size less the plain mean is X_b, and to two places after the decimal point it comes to 0.04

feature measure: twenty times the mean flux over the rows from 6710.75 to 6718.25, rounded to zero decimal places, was 293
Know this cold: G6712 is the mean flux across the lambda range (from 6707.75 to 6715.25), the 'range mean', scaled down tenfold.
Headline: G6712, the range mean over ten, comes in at 1.42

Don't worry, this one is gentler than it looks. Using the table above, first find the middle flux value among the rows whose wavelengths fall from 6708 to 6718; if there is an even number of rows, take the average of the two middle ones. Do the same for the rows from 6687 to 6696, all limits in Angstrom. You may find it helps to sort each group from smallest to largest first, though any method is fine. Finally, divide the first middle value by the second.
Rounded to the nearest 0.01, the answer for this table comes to 0.95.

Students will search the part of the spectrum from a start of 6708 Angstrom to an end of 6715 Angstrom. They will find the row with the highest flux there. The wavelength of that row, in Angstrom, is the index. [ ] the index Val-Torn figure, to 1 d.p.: 6713.0 Angstrom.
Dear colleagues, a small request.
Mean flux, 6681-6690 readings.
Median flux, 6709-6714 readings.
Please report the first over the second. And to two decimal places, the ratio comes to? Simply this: 0.97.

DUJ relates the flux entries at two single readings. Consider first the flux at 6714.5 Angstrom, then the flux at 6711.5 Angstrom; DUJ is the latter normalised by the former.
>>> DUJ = 1.06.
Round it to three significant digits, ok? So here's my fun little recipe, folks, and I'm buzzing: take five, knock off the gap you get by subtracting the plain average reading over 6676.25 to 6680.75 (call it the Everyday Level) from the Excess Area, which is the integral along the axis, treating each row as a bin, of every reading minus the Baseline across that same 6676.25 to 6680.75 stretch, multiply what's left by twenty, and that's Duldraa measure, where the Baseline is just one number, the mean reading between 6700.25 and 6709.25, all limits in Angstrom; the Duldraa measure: 335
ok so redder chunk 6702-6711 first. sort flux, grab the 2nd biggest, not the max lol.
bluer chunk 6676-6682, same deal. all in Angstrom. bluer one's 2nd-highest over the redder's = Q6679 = 1.07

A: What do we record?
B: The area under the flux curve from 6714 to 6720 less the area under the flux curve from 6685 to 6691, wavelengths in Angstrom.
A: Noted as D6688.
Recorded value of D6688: -0.3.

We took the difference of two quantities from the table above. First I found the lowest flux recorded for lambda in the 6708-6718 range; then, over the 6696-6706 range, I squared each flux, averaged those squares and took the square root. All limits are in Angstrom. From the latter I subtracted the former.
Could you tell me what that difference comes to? 1.12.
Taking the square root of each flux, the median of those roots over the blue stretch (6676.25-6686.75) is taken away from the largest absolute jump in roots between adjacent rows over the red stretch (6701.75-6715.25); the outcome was -3.54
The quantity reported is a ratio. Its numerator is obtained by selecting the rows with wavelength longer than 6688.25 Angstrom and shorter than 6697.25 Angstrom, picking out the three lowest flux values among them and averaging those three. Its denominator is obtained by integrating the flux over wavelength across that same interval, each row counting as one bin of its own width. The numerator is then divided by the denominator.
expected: 0.109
